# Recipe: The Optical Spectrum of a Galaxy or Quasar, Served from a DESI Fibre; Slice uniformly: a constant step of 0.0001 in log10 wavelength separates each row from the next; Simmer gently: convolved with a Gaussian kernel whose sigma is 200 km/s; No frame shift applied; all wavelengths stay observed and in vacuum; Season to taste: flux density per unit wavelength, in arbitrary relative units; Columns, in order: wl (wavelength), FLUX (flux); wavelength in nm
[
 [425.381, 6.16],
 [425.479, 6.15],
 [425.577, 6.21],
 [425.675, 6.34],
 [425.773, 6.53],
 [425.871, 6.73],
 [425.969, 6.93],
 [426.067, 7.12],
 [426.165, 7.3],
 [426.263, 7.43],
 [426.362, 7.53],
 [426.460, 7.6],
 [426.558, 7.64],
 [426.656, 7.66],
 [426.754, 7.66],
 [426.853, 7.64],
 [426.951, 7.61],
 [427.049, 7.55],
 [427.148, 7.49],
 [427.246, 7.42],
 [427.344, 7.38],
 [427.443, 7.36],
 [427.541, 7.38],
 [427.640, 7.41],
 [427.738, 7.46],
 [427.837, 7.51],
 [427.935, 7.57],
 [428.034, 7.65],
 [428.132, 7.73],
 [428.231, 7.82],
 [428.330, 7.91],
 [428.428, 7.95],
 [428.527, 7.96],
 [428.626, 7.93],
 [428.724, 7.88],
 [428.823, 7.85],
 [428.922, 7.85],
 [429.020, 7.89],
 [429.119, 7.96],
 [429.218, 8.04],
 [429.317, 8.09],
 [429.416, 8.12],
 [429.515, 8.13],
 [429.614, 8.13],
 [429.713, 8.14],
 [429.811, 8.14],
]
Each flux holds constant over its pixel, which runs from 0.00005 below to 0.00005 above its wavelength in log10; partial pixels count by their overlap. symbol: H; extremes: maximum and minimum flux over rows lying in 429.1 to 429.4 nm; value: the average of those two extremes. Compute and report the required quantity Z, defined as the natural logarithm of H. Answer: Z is 2.08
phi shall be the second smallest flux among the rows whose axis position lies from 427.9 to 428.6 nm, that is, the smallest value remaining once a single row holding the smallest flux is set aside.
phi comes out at 7.65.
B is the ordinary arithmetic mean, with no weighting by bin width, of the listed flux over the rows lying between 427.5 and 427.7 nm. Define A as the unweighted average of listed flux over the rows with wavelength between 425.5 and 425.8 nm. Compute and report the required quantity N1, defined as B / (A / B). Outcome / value 8.6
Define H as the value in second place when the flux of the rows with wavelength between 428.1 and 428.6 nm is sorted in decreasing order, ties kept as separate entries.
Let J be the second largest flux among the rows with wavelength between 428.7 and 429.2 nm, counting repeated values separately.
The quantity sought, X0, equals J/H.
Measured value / 0.99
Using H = 7.95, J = 7.89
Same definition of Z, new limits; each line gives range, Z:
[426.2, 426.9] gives 2.02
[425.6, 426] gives 1.89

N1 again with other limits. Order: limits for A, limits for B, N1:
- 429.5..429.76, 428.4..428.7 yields 7.8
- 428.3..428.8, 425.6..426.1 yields 5.7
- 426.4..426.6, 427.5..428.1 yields 7.4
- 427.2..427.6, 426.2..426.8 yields 7.8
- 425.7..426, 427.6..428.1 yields 8.4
